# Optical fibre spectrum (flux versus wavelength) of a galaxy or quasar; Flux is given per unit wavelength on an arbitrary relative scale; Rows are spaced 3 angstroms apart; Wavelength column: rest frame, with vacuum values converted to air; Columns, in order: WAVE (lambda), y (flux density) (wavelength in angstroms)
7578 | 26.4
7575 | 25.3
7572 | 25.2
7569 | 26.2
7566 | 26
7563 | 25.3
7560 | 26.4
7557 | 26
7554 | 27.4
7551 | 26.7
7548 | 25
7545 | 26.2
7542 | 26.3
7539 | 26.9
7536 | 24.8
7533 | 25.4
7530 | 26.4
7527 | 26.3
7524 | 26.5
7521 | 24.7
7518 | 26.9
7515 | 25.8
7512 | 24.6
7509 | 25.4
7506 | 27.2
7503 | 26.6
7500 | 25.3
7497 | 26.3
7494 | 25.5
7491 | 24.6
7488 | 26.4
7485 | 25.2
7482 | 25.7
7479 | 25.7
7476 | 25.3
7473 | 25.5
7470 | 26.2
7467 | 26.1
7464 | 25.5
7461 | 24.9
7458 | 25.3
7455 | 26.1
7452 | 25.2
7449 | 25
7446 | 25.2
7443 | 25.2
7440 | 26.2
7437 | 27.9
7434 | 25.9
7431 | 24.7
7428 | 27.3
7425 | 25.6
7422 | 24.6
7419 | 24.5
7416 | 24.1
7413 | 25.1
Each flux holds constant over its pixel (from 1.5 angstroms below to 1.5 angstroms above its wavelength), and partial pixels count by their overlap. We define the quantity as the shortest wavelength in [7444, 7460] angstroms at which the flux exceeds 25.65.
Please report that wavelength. 7455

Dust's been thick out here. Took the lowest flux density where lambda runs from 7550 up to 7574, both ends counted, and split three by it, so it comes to 0.119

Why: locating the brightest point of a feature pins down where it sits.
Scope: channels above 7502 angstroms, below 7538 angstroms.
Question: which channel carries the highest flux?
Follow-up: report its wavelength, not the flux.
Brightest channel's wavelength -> 7506 angstroms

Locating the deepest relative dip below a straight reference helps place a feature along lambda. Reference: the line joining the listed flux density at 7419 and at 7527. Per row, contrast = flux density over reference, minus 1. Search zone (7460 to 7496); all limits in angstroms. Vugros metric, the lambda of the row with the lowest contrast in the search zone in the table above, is 7491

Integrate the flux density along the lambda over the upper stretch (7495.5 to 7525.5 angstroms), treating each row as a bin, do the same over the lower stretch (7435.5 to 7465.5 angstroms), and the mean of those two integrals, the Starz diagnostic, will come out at 774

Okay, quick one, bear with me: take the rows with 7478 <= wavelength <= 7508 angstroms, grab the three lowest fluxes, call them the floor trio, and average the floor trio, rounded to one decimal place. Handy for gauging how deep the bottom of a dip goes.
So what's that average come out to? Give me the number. 25.0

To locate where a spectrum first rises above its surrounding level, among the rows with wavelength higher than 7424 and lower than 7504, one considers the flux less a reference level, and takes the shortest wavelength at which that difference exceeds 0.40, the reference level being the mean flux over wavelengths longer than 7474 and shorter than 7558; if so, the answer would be 7428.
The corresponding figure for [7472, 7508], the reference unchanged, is 7488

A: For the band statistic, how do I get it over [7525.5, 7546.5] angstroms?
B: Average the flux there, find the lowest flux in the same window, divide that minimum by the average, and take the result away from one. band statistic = 0.048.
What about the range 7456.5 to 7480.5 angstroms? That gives 0.026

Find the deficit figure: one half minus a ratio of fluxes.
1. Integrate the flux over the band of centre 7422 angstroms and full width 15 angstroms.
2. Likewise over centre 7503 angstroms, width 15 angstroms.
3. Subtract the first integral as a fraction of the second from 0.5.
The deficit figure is -0.464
